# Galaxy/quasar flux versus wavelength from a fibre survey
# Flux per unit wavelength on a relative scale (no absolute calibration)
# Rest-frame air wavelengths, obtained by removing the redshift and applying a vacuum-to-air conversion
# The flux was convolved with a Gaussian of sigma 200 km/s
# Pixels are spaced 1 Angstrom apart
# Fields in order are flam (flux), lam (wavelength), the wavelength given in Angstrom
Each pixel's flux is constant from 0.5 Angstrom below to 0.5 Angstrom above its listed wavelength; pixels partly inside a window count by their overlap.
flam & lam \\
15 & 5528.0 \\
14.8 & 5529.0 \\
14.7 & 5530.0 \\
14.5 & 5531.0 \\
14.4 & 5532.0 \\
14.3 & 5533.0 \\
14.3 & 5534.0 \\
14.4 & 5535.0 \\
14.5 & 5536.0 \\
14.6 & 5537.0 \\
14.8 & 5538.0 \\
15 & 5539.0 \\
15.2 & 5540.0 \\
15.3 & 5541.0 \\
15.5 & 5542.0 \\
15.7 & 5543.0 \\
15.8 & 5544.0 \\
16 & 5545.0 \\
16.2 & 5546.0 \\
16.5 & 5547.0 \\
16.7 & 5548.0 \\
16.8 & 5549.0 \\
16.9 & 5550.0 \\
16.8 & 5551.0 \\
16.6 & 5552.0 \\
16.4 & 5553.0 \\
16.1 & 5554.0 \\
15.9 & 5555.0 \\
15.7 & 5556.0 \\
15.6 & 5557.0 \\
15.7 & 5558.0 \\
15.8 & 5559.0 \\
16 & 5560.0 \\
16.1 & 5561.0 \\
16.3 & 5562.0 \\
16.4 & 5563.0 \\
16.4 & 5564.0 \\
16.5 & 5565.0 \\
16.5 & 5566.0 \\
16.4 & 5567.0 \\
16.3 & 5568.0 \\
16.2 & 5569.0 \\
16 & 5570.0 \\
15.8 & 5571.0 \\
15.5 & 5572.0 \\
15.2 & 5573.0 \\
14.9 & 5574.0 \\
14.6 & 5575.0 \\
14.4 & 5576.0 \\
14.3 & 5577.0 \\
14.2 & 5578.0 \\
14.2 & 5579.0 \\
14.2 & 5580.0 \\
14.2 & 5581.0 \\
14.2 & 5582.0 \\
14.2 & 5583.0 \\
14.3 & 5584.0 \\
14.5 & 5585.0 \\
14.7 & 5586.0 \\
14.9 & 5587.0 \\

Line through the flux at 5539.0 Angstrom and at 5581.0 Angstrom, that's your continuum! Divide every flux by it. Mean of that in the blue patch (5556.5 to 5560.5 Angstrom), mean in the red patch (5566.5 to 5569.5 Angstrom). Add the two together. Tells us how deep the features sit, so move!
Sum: 2.21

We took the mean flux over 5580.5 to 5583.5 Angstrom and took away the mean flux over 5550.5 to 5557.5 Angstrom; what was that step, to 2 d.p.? -1.96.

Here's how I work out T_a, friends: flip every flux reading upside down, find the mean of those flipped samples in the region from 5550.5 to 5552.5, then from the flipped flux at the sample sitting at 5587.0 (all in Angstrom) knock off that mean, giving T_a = 0.0072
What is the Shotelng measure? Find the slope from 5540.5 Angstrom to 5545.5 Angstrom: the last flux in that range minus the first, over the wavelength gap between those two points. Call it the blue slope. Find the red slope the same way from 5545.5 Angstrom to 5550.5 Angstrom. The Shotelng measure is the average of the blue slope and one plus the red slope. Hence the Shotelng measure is 0.675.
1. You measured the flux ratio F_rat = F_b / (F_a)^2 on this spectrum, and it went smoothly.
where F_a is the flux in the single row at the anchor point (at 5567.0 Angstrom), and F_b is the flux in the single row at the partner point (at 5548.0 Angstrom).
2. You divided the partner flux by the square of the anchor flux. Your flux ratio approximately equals 0.062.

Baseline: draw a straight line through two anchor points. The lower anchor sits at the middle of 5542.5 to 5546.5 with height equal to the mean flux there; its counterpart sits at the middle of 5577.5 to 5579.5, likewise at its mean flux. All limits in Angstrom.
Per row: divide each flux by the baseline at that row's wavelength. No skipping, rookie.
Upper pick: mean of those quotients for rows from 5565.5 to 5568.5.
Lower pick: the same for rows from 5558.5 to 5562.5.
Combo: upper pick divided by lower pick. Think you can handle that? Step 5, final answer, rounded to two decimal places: 1.04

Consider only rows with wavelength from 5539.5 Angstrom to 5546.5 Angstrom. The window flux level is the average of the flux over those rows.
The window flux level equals 15.7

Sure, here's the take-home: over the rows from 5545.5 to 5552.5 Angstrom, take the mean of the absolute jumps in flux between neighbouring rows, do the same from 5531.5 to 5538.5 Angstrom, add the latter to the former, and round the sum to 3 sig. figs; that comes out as 0.267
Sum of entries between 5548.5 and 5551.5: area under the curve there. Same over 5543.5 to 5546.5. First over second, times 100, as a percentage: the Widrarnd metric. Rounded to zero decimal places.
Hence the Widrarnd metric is 105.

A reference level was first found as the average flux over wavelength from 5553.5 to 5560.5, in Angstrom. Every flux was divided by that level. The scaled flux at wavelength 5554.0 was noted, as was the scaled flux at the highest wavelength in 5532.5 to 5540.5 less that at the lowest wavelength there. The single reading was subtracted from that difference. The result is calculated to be -0.96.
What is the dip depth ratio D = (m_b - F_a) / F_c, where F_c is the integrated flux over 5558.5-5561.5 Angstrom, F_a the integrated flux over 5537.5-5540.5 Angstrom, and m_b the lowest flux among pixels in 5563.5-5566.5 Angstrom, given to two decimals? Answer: -0.60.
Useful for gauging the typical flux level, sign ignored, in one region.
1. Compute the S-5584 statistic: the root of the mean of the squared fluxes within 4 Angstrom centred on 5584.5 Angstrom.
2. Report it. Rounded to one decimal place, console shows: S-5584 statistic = 14.4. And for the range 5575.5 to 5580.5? 14.3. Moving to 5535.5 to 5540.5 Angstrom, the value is 14.8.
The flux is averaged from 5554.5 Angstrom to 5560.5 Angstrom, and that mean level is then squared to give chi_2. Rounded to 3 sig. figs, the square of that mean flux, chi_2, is 249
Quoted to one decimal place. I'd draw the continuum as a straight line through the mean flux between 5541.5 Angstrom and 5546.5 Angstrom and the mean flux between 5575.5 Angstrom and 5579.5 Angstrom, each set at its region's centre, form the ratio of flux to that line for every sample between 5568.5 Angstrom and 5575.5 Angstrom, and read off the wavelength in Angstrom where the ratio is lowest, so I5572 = 5575.0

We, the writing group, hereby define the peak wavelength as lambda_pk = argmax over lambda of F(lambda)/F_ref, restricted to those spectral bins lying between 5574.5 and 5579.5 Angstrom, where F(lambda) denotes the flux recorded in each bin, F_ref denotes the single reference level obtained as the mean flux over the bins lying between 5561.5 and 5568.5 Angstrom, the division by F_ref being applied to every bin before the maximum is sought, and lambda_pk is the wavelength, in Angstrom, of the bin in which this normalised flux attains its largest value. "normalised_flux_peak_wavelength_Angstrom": 5575.0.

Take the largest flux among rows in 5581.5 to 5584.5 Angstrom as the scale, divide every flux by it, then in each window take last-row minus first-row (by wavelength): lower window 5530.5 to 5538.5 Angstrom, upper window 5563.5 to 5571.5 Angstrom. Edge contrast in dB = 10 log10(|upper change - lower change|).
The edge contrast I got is -12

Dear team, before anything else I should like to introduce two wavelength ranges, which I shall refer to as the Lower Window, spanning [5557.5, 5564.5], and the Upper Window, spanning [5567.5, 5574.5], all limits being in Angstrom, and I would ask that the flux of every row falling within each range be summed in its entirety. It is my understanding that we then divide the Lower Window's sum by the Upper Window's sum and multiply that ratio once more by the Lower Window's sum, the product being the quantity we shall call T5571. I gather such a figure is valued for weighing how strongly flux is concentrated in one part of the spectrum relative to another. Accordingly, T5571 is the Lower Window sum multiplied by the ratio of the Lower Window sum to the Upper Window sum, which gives 116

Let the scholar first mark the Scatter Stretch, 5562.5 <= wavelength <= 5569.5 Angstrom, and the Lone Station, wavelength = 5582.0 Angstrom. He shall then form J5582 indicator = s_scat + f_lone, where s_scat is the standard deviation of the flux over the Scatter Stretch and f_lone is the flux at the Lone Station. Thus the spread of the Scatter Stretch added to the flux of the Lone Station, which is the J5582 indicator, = 14.3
